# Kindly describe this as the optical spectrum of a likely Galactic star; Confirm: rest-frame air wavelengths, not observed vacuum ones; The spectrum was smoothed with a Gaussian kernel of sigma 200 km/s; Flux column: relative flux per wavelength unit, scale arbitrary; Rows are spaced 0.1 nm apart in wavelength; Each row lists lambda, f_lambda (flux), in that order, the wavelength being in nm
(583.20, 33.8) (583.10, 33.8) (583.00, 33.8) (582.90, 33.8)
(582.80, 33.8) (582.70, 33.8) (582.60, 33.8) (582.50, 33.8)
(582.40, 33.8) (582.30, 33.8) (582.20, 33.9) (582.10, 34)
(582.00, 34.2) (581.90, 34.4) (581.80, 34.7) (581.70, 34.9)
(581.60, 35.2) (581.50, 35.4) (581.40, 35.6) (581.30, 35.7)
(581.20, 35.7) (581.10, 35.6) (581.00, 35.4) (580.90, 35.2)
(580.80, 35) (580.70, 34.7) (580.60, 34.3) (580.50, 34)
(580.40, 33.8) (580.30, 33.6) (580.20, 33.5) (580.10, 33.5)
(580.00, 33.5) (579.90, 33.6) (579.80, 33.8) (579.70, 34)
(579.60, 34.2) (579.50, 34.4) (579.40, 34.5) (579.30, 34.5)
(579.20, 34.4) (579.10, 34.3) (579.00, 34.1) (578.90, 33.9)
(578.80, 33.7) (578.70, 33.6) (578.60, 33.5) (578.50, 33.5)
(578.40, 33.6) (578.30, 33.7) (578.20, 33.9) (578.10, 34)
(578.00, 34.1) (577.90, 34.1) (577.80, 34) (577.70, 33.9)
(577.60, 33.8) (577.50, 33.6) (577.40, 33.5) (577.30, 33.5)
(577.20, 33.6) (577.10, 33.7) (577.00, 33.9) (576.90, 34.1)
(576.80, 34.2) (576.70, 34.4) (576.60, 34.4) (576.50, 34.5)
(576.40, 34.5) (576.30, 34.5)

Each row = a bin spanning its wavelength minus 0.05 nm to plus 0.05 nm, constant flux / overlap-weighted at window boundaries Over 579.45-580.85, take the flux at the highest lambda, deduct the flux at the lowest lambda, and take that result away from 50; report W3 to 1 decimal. 49.4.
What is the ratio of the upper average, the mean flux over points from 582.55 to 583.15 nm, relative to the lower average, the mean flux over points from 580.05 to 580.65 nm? 1.00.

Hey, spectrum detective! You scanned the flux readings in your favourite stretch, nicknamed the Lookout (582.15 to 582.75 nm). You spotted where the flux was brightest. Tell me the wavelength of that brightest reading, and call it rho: 582.20 nm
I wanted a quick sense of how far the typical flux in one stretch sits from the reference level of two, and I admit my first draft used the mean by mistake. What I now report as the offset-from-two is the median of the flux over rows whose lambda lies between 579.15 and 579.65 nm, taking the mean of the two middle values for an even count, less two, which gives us 32.4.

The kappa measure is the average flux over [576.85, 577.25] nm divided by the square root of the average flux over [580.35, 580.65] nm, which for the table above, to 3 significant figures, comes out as 5.80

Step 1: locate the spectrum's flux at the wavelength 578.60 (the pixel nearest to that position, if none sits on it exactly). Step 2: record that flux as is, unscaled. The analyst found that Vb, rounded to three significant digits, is 33.5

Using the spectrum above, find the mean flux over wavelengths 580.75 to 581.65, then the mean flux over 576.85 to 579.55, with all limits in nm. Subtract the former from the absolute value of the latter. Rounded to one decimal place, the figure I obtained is -1.5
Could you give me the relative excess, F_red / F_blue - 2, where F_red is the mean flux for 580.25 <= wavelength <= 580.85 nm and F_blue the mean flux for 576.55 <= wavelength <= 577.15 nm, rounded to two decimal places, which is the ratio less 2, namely -1.00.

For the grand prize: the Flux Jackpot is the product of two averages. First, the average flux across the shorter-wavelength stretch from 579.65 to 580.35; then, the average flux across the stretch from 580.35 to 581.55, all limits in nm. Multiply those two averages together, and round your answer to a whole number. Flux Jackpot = 1179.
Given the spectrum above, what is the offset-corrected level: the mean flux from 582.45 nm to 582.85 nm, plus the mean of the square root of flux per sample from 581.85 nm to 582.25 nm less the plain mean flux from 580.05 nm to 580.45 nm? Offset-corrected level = 6.0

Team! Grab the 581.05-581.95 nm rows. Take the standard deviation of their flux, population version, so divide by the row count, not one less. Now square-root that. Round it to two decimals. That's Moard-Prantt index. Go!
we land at 0.67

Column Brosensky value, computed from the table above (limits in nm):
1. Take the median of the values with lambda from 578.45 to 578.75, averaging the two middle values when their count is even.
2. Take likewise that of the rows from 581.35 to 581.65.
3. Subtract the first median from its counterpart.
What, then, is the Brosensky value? 1.9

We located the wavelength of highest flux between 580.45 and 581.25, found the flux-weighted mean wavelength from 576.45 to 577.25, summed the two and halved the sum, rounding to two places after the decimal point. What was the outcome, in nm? 579.02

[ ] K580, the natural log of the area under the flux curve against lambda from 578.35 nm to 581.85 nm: 4.8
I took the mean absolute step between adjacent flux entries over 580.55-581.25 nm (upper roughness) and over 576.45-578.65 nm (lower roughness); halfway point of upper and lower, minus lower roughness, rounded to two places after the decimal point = 0.06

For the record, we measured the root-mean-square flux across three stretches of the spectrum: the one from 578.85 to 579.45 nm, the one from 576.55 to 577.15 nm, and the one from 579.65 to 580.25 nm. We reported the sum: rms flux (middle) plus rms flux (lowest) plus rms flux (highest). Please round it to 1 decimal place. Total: 102.1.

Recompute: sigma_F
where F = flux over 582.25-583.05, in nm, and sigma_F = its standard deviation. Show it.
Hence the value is 0.00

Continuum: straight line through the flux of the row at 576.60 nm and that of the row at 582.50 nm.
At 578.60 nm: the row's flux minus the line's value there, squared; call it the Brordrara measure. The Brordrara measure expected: 0.49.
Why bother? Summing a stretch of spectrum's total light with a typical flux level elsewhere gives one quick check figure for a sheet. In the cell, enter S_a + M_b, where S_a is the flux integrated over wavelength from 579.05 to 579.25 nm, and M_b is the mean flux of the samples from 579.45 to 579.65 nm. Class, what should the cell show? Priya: 41.2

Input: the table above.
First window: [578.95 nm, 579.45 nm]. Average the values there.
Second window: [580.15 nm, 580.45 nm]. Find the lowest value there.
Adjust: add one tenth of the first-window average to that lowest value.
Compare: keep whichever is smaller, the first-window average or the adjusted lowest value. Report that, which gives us 34.4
